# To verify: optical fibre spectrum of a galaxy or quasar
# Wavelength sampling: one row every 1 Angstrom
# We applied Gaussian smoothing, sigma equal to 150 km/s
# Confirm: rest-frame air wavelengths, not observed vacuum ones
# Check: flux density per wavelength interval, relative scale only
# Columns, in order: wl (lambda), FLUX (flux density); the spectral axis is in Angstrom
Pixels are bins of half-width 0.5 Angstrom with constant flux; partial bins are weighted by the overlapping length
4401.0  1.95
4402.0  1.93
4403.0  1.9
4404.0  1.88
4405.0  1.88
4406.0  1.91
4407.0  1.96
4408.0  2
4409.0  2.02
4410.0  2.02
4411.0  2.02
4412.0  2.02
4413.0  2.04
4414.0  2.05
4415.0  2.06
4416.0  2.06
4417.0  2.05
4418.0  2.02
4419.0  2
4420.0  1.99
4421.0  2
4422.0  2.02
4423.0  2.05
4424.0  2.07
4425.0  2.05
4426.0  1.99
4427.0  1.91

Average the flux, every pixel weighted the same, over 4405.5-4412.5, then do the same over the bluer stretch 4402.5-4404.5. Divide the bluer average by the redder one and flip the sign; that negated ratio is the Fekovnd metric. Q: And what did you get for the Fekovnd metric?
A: -0.95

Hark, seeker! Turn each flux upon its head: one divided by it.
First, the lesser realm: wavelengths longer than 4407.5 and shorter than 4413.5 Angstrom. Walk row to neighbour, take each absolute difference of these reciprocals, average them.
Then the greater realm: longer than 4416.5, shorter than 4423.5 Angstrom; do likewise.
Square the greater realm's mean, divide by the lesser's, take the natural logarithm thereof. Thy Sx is -4.4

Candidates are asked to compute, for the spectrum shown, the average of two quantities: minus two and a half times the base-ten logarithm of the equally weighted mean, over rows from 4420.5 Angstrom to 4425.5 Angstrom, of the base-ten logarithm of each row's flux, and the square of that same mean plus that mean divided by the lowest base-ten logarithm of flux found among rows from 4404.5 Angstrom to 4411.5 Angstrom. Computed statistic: 1.25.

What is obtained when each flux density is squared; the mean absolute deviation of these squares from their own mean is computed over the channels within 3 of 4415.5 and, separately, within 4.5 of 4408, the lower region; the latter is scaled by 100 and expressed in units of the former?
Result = 462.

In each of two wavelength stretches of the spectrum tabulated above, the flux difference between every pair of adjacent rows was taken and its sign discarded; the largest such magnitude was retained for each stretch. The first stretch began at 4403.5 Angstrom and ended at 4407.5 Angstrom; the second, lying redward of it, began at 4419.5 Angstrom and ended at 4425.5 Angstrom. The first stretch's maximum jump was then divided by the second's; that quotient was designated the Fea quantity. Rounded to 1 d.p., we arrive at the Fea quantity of 1.7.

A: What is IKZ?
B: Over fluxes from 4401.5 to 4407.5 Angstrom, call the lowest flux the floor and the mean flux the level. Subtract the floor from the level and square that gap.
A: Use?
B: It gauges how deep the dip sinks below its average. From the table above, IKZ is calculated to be 0.0009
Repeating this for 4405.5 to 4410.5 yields 0.0052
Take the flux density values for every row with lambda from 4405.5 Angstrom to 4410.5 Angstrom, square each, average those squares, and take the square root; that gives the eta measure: 1.98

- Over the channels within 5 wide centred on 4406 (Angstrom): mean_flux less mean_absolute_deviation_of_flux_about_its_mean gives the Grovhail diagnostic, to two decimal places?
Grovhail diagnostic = 1.88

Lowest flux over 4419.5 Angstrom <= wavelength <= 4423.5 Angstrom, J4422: 1.99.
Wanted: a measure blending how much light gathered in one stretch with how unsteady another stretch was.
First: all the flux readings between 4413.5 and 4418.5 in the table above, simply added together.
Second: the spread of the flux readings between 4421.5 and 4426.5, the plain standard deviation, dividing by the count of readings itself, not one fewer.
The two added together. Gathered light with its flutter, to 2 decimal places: 10.27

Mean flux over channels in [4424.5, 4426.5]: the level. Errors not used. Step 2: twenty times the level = 40.4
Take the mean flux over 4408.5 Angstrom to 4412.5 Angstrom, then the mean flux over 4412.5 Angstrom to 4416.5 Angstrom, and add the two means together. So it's 4.07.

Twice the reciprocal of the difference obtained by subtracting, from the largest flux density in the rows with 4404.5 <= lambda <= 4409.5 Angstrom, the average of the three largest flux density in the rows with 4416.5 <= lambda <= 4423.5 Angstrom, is -100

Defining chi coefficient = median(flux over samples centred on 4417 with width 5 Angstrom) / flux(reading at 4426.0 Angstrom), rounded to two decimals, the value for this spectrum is 1.03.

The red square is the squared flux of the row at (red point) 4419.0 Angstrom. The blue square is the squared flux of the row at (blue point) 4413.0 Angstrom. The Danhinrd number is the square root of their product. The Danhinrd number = 4.08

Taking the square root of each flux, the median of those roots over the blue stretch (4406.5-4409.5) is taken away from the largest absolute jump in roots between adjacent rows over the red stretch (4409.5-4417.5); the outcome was -1.41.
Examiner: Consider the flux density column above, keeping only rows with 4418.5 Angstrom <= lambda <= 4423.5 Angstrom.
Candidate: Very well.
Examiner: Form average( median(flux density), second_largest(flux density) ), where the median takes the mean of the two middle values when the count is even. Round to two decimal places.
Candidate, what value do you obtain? 2.01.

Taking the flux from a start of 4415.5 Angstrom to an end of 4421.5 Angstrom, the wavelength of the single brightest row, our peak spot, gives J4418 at 4416.0 Angstrom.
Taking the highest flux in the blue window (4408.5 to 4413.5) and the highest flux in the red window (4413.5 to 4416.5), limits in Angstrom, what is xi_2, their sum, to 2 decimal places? 4.10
